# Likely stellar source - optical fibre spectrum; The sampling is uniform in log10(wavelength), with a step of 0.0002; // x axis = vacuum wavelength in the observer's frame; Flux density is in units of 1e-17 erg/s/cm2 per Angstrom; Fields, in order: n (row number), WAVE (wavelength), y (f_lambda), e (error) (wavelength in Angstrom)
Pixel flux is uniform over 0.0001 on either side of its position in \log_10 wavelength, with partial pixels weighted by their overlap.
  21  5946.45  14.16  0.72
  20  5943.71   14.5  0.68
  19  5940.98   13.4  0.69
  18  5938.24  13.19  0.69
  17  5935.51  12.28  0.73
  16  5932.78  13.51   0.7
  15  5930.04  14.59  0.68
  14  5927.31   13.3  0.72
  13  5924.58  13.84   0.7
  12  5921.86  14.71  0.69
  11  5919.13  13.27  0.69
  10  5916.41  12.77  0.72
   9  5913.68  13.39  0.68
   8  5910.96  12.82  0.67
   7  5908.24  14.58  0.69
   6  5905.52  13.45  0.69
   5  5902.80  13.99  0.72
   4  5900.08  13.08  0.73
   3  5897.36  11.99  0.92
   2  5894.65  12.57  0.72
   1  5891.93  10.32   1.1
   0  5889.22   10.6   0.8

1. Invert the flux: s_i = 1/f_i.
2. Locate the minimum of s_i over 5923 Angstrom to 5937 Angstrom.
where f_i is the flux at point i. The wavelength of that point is 5930.04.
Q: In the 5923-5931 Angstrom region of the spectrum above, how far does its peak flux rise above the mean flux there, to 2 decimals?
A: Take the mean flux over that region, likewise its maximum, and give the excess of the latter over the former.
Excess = 0.68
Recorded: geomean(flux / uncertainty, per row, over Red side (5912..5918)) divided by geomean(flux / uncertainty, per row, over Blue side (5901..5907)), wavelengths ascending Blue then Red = 0.96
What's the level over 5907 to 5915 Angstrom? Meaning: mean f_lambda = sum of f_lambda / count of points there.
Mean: 13.6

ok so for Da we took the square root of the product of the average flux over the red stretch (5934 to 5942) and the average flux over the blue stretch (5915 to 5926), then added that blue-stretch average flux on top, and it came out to 26.9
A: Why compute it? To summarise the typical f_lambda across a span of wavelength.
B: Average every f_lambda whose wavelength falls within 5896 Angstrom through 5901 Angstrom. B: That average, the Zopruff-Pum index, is 12.5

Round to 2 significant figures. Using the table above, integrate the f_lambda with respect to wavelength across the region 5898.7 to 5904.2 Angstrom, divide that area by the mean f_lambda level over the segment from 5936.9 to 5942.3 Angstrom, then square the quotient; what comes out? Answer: 31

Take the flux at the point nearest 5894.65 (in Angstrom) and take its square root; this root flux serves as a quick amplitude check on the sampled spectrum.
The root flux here 3.55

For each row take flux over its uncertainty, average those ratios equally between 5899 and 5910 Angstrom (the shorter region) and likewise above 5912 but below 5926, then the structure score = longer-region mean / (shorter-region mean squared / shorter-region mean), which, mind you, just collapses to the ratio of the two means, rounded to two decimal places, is 1.00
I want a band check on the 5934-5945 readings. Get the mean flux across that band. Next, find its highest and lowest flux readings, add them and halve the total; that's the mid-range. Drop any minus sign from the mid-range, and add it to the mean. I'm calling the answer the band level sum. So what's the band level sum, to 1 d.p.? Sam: 26.7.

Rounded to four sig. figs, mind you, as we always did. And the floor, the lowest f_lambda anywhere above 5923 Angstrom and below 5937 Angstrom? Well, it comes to 12.28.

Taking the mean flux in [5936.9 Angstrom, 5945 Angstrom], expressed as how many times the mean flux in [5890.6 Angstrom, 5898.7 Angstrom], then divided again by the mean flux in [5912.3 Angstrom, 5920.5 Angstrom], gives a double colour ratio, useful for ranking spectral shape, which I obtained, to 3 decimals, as 0.090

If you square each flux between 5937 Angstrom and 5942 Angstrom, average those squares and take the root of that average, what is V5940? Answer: 13.3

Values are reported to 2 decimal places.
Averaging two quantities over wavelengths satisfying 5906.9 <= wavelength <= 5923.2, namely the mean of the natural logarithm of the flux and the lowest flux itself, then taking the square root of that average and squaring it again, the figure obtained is 7.69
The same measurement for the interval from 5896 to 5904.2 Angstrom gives 7.28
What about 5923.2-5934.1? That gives 7.96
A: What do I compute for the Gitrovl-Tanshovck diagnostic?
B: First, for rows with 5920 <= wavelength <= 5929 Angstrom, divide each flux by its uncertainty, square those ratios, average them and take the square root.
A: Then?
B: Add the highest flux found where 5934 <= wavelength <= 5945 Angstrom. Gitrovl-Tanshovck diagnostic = 34.4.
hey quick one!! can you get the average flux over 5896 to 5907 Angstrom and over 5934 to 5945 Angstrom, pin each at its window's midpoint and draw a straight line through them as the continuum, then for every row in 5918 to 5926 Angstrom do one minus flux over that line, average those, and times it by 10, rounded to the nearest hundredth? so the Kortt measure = -0.53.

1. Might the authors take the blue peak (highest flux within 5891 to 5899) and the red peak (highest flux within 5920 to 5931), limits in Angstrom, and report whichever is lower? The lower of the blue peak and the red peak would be 12.6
